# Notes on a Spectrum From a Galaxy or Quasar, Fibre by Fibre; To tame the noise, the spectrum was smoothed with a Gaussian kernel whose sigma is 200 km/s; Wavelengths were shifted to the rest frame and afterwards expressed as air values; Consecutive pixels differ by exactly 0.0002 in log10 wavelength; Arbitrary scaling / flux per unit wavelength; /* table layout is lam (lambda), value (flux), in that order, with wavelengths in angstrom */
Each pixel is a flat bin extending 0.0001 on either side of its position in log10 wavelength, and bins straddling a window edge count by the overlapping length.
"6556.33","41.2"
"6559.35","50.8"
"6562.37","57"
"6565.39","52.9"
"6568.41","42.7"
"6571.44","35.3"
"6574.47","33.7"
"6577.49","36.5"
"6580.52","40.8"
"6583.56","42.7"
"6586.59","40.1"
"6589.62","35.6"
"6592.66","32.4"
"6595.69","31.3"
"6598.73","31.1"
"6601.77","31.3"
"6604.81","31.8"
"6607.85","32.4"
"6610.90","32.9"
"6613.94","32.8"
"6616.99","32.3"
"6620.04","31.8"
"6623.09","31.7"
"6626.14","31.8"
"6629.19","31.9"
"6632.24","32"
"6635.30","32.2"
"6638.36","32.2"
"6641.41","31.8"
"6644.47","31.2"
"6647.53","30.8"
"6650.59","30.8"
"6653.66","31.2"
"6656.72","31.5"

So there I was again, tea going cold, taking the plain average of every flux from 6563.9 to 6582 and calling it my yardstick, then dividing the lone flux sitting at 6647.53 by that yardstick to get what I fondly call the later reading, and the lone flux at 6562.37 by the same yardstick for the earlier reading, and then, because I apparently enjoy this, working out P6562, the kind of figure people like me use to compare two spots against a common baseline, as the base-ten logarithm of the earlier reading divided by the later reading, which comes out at 0.27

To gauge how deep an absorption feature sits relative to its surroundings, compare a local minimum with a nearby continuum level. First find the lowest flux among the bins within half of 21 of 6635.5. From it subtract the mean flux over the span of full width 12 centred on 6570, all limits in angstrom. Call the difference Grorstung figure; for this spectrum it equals -10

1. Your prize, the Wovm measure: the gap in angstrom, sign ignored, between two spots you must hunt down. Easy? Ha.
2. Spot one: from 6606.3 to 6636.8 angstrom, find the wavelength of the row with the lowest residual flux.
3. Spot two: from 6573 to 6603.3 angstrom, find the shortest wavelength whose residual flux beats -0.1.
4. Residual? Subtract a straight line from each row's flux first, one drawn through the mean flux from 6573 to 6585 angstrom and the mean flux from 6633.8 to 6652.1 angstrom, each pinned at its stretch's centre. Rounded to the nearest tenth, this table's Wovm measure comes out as 27.3 angstrom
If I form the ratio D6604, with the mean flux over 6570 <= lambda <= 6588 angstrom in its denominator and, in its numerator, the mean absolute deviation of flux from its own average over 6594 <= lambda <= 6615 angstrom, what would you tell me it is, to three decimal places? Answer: 0.017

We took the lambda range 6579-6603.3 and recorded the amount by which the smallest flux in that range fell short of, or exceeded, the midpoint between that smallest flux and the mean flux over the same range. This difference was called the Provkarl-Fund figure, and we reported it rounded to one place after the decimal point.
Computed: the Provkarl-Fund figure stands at -2.3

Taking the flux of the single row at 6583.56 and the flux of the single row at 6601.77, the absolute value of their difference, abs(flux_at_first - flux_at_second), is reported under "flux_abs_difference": 11.4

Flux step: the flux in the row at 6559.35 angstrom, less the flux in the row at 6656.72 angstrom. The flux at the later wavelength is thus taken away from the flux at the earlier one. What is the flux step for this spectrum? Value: 19.3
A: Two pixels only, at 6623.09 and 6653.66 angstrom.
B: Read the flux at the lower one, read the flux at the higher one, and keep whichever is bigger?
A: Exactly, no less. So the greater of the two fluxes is 31.7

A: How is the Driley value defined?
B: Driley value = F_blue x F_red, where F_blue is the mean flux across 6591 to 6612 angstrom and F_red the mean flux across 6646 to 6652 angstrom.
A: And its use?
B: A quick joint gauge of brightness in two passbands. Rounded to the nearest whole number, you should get 982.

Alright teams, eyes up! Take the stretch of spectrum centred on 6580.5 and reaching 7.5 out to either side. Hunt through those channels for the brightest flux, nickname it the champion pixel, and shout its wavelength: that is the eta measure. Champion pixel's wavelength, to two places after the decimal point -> 6583.56 angstrom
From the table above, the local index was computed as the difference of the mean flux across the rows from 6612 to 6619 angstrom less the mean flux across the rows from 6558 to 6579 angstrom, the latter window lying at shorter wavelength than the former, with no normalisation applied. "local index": -12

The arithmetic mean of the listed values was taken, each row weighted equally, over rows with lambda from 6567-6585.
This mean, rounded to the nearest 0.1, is 38.6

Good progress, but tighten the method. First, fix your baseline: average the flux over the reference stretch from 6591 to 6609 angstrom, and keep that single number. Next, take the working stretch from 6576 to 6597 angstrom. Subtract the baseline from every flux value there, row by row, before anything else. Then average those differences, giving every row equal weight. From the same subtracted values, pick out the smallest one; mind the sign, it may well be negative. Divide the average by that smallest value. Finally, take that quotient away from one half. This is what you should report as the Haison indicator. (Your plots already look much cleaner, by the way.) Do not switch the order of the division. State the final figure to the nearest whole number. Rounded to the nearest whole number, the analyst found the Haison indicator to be 13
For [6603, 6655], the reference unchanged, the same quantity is 1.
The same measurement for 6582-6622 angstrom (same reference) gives 4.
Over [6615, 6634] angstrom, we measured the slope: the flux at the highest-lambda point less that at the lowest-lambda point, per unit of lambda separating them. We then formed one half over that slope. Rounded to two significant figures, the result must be -25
